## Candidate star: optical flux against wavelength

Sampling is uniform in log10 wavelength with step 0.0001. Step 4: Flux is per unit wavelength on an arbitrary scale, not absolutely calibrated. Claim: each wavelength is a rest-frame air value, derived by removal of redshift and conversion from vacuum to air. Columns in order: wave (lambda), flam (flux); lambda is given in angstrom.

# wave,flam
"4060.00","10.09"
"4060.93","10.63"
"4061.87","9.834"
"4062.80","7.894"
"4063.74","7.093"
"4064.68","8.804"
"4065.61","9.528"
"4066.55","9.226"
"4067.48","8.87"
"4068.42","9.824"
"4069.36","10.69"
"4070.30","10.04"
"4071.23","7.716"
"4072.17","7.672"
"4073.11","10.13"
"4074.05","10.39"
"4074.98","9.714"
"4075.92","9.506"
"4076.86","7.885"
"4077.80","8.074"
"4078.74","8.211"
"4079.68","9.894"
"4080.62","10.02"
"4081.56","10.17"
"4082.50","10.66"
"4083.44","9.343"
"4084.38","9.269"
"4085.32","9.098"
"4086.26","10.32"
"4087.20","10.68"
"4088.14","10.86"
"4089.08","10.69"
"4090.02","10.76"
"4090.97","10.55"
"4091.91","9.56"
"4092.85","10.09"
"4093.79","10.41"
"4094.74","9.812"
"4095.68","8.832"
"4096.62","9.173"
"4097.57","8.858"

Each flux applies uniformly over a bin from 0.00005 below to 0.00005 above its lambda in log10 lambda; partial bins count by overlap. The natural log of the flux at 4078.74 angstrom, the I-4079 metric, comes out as 2.11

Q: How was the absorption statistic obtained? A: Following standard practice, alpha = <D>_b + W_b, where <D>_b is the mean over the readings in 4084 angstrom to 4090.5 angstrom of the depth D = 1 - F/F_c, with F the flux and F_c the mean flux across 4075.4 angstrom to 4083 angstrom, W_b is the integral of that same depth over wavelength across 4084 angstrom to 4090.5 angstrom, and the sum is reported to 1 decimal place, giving -0.8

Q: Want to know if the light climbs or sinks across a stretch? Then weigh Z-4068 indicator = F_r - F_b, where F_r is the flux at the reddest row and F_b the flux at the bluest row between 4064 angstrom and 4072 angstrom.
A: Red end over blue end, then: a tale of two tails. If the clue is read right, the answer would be -1.1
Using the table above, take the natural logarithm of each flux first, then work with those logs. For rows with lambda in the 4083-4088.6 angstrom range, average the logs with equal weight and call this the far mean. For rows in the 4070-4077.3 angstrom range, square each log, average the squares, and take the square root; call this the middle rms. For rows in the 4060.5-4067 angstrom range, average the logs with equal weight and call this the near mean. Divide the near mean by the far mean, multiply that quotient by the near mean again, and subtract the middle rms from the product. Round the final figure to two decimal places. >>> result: -0.12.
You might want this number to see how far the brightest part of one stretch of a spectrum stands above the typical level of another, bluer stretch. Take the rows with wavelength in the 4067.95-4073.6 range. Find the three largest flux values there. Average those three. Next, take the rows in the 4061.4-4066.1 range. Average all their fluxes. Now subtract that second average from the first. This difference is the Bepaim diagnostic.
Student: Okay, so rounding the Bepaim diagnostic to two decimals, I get 1.66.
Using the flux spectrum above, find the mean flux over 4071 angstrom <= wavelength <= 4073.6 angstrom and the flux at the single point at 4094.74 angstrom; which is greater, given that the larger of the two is 9.8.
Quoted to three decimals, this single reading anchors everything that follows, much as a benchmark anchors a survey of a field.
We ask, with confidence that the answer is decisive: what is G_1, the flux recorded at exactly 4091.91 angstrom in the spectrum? 9.560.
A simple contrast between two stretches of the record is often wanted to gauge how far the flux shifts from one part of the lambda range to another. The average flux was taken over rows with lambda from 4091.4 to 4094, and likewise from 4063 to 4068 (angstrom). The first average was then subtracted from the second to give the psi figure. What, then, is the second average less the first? -1.3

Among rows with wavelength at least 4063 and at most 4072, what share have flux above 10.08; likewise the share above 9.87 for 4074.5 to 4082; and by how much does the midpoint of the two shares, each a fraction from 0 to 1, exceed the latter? -0.13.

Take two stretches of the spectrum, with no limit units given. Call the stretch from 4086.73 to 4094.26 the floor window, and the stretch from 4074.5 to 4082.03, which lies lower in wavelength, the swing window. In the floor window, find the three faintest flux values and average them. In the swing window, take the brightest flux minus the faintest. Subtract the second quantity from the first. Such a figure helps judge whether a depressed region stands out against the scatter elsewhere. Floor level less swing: 7.7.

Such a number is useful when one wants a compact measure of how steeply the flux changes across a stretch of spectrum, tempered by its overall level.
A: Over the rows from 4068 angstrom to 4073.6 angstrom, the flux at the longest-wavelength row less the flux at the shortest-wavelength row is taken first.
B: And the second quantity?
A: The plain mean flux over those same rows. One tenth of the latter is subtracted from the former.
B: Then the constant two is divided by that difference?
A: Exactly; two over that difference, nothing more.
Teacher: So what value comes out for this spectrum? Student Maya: -3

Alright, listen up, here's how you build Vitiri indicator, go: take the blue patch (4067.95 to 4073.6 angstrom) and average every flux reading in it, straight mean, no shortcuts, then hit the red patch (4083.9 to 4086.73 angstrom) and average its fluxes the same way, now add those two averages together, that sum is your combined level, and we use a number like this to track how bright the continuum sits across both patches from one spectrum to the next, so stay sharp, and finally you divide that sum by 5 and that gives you 3.78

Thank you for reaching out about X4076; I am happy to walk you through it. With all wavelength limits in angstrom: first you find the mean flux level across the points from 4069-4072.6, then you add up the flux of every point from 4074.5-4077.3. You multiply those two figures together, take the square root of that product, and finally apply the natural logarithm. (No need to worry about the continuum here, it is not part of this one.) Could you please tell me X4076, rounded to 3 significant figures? 2.75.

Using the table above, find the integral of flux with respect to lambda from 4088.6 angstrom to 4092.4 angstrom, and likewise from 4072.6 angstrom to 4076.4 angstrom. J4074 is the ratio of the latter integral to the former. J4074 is 0.95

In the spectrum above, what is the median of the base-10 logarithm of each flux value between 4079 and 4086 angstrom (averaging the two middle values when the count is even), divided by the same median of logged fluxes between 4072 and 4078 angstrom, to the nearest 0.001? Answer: 1.018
